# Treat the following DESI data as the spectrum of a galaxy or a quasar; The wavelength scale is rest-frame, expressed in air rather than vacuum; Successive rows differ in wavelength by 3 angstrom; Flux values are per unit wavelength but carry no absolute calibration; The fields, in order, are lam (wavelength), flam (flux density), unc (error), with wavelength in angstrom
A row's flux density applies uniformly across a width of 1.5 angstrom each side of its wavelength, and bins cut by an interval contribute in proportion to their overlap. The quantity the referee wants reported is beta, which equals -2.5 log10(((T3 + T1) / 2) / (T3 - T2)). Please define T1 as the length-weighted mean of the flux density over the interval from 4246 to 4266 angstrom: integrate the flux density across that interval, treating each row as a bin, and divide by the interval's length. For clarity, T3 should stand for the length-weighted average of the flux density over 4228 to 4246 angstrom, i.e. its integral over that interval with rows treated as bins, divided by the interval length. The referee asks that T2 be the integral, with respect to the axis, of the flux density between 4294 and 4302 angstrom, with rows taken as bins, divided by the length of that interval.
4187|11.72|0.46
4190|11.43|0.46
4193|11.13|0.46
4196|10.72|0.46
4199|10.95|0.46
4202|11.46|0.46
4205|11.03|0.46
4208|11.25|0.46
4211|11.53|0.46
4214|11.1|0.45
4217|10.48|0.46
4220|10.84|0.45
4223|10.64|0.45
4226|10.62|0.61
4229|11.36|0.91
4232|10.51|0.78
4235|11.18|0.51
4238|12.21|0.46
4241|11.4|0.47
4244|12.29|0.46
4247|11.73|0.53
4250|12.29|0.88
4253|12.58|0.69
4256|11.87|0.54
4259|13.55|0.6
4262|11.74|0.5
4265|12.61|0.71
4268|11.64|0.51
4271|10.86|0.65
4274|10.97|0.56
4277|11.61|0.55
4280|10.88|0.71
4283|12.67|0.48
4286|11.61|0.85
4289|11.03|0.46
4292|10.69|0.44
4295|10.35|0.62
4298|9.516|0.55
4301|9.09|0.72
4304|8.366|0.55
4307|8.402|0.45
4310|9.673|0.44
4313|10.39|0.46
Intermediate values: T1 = 12.35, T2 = 9.6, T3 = 11.5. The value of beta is -2.0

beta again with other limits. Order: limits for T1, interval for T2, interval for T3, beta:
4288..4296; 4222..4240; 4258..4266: -2.2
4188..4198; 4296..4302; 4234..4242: -1.8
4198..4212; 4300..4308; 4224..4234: -1.7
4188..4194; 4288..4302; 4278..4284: -2.2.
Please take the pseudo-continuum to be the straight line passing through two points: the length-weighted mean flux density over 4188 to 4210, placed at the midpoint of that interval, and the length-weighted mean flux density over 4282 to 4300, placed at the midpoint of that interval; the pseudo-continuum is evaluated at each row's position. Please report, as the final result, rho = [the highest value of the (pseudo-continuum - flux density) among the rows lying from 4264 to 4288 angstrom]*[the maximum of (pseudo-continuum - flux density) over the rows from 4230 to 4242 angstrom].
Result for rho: 0.0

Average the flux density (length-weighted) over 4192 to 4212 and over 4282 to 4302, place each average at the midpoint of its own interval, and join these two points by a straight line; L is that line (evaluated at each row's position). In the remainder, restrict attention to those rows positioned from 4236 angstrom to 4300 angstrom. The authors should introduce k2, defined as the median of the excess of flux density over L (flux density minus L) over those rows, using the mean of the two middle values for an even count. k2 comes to 0.84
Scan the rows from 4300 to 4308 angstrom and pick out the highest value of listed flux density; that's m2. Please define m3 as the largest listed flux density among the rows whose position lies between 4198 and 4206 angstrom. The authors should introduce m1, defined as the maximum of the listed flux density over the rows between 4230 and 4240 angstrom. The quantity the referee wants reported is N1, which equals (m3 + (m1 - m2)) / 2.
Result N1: 7.3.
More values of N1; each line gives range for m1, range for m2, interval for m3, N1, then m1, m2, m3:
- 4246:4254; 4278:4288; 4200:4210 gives 5.7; 12.58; 12.67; 11.46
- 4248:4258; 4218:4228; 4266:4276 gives 6.7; 12.58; 10.84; 11.64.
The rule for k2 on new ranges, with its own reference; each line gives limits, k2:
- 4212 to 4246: 0.02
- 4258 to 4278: 0.84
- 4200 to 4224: -0.04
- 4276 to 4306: 0.06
